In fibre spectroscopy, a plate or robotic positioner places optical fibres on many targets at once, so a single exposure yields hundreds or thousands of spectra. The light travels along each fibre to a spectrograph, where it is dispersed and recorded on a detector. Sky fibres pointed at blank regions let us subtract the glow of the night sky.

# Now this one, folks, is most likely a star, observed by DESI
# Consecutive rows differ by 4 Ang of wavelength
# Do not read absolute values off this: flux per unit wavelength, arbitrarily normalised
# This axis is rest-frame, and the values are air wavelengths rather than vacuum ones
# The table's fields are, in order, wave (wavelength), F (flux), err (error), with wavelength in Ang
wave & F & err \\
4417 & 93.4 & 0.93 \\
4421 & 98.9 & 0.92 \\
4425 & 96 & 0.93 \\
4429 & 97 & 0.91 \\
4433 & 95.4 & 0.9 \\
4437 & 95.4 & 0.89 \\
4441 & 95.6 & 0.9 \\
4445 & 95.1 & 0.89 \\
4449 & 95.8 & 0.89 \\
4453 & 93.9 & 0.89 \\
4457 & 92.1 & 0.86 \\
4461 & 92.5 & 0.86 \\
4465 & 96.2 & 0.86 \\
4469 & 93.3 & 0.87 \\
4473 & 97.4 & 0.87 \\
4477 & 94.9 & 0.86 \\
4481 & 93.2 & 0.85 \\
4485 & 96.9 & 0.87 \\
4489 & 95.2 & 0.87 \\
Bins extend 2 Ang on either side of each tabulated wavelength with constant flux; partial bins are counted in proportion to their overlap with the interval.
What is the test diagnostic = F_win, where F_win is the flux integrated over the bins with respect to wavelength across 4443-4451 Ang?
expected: 764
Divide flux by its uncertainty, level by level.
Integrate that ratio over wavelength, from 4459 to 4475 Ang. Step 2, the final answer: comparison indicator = 1754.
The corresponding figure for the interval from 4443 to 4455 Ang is 1280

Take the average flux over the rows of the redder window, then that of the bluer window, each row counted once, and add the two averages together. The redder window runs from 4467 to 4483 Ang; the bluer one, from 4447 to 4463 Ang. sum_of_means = 188.3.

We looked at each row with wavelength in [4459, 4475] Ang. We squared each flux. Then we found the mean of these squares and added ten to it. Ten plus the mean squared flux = 9011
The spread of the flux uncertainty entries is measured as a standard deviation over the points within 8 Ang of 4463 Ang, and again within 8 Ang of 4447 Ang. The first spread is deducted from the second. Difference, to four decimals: 0.0000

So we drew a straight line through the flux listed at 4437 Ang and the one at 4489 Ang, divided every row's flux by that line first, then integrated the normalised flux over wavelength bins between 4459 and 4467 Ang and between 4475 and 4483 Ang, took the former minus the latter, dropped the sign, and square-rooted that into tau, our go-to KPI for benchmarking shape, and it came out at 0.14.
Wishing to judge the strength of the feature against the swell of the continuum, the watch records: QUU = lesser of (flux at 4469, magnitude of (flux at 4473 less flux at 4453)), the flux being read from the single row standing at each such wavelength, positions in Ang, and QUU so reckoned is 3.5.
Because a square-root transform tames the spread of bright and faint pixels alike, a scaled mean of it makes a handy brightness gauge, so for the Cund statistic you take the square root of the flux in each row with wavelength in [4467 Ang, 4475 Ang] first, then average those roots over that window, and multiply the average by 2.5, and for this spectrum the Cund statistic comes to 24.41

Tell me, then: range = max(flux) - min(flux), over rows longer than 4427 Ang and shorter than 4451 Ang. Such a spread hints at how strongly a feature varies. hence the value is 1.9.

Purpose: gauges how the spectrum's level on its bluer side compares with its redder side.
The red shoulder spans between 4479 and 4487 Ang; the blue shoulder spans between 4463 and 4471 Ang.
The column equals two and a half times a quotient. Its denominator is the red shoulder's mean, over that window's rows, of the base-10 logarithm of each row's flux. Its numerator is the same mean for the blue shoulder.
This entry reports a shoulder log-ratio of 2.50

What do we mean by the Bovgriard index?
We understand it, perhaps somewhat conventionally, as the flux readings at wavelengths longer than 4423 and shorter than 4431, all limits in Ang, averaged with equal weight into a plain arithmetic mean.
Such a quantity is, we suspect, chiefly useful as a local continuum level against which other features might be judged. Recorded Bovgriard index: 96.5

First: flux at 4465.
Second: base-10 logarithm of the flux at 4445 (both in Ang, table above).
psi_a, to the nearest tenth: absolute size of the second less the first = 94.2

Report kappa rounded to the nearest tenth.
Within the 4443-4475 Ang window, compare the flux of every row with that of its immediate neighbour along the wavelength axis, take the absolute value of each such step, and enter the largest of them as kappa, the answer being 4.1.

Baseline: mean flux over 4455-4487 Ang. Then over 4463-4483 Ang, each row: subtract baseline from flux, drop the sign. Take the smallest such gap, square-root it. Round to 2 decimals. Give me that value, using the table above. 0.58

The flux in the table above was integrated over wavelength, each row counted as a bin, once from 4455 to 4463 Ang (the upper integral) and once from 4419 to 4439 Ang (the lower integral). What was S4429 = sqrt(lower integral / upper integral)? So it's 1.6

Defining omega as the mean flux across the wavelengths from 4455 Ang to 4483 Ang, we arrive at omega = 94.2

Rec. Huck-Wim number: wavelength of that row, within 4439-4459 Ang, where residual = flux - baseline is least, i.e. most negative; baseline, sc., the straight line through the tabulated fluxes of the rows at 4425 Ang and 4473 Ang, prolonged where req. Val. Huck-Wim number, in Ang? 4457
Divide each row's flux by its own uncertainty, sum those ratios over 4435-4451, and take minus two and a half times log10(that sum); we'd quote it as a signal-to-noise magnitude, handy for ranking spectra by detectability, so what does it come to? -6.58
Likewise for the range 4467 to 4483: -6.61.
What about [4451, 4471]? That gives -6.83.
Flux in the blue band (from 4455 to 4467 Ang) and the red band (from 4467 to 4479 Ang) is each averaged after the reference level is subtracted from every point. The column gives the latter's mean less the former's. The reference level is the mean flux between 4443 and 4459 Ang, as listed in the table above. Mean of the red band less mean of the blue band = 1.6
